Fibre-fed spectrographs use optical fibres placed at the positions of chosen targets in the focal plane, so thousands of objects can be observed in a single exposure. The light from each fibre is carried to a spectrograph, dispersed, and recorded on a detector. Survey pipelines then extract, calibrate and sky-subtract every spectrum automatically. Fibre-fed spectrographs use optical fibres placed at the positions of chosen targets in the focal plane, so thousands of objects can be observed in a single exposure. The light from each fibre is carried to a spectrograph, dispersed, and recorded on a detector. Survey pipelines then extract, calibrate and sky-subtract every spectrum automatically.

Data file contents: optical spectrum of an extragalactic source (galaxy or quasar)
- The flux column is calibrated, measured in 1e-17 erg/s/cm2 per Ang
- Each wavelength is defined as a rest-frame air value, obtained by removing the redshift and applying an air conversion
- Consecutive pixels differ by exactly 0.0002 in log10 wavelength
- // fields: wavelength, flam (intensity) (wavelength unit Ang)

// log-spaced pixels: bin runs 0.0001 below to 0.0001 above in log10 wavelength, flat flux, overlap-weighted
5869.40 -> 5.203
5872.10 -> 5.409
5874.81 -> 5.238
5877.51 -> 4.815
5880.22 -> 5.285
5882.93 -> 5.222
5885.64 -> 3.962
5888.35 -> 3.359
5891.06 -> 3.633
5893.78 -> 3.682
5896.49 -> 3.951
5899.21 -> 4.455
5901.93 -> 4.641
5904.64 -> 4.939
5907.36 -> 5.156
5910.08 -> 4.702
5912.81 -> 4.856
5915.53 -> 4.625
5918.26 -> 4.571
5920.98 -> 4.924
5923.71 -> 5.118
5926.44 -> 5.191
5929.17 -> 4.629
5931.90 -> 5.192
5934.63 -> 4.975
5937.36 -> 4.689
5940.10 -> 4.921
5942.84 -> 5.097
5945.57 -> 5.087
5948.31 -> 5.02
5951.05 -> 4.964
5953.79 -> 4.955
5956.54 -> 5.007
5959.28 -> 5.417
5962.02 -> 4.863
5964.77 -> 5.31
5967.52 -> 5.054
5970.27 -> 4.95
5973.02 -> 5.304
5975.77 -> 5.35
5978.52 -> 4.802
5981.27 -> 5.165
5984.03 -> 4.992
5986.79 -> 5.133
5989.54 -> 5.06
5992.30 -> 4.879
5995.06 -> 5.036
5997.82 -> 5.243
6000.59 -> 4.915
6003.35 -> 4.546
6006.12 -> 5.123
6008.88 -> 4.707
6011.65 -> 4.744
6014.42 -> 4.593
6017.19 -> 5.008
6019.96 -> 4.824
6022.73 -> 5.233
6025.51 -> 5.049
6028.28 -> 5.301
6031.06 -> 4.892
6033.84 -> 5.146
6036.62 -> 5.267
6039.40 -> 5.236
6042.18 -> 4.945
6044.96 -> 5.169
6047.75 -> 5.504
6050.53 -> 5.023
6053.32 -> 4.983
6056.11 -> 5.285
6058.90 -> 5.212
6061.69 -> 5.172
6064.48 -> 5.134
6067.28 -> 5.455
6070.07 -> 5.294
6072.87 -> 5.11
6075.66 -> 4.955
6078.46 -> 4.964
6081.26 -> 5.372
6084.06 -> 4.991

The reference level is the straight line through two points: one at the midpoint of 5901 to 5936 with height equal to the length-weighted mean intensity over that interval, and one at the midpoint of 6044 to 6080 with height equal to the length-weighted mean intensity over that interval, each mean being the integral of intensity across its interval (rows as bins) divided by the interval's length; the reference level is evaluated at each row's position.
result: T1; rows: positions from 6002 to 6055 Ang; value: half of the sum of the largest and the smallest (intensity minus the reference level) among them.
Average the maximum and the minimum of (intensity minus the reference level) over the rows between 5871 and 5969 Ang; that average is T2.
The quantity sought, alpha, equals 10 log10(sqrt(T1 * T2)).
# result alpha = -7.4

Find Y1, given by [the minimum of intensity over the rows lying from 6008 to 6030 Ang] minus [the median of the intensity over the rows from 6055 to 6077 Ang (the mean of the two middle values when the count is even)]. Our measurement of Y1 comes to -0.60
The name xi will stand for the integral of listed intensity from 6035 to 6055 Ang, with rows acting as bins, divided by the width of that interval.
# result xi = 5.16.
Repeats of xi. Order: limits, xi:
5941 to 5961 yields 5.07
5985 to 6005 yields 4.97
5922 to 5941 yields 4.96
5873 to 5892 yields 4.54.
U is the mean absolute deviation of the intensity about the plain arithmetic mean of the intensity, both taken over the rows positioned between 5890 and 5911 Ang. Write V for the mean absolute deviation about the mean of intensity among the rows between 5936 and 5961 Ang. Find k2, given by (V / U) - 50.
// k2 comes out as -49.7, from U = 0.48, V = 0.12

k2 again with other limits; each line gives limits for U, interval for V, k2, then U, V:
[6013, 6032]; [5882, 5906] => -47.1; 0.19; 0.54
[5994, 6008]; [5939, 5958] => -49.7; 0.19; 0.05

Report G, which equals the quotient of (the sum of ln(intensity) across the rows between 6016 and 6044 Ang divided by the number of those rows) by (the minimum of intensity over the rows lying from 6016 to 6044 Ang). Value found 0.337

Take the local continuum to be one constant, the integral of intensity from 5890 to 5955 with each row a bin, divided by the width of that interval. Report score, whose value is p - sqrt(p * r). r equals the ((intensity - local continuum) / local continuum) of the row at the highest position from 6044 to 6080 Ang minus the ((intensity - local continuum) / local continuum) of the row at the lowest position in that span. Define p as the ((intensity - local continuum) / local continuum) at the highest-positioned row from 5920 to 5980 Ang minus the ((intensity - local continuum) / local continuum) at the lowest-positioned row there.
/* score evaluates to -0.06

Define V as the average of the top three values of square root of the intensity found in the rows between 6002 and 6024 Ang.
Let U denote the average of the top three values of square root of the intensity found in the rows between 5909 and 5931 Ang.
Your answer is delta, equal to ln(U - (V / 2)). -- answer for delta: 0.11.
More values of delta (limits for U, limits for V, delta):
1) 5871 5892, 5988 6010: 0.16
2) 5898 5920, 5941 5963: 0.09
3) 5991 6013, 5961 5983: 0.11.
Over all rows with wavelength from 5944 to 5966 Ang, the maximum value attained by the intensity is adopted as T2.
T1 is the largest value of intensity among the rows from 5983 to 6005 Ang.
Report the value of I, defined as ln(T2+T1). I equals 2.366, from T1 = 5.243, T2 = 5.417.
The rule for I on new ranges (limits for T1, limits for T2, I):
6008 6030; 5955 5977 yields 2.372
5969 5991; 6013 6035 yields 2.366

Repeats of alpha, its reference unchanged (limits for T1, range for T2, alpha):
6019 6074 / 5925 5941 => -21.4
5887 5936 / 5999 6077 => -6.7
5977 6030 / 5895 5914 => -6.6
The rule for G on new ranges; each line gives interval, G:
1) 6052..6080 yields 0.331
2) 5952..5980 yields 0.339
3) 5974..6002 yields 0.337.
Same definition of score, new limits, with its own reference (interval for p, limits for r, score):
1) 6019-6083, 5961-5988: 0.03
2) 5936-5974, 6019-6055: 0.06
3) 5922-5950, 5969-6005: -0.06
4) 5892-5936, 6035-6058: 0.24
